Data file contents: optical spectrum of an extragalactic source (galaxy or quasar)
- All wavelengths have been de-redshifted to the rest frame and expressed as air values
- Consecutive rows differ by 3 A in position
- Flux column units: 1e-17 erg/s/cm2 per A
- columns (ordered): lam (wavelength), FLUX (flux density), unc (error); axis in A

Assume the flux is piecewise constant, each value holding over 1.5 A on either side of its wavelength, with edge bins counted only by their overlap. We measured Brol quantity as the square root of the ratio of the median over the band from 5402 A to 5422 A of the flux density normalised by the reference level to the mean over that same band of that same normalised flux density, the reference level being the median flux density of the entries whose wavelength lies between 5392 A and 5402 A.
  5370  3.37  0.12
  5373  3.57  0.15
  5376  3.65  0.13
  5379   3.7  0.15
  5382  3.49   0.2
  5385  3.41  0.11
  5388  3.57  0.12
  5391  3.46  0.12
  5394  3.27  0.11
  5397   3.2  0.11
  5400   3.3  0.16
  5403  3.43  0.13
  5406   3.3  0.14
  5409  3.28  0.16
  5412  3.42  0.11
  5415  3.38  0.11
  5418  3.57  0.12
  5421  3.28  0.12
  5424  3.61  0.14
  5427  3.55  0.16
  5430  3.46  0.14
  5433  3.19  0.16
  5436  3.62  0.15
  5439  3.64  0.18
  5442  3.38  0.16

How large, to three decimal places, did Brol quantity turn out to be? 1.000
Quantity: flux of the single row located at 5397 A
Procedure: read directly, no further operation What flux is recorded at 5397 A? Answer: 3.2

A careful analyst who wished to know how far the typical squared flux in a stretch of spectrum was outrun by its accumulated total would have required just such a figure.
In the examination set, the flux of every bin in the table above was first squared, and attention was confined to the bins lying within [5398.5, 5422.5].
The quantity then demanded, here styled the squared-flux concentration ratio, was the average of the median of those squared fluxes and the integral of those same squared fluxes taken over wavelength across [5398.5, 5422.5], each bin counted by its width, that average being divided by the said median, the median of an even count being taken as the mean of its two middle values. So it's 13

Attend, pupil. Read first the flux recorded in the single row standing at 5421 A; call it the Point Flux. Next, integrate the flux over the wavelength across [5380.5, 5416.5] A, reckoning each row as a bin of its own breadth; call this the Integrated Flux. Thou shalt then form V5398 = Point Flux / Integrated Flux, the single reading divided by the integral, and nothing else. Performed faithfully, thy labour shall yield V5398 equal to 0.0270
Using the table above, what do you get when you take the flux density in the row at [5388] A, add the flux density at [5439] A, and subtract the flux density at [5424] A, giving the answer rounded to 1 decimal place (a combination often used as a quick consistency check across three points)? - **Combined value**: 3.6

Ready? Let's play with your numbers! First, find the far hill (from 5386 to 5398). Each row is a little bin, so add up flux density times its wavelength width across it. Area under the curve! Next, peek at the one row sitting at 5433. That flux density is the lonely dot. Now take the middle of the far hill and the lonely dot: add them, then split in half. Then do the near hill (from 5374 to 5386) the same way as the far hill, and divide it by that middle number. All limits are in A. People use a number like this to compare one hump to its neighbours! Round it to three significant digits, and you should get 1.96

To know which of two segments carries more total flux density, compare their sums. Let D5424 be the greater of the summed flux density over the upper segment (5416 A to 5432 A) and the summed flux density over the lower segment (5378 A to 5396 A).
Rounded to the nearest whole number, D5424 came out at 21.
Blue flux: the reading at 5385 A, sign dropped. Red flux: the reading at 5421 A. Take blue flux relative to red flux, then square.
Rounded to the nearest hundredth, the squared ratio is 1.08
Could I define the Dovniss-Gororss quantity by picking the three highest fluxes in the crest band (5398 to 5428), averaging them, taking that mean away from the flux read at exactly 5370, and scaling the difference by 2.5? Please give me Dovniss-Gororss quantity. -0.5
